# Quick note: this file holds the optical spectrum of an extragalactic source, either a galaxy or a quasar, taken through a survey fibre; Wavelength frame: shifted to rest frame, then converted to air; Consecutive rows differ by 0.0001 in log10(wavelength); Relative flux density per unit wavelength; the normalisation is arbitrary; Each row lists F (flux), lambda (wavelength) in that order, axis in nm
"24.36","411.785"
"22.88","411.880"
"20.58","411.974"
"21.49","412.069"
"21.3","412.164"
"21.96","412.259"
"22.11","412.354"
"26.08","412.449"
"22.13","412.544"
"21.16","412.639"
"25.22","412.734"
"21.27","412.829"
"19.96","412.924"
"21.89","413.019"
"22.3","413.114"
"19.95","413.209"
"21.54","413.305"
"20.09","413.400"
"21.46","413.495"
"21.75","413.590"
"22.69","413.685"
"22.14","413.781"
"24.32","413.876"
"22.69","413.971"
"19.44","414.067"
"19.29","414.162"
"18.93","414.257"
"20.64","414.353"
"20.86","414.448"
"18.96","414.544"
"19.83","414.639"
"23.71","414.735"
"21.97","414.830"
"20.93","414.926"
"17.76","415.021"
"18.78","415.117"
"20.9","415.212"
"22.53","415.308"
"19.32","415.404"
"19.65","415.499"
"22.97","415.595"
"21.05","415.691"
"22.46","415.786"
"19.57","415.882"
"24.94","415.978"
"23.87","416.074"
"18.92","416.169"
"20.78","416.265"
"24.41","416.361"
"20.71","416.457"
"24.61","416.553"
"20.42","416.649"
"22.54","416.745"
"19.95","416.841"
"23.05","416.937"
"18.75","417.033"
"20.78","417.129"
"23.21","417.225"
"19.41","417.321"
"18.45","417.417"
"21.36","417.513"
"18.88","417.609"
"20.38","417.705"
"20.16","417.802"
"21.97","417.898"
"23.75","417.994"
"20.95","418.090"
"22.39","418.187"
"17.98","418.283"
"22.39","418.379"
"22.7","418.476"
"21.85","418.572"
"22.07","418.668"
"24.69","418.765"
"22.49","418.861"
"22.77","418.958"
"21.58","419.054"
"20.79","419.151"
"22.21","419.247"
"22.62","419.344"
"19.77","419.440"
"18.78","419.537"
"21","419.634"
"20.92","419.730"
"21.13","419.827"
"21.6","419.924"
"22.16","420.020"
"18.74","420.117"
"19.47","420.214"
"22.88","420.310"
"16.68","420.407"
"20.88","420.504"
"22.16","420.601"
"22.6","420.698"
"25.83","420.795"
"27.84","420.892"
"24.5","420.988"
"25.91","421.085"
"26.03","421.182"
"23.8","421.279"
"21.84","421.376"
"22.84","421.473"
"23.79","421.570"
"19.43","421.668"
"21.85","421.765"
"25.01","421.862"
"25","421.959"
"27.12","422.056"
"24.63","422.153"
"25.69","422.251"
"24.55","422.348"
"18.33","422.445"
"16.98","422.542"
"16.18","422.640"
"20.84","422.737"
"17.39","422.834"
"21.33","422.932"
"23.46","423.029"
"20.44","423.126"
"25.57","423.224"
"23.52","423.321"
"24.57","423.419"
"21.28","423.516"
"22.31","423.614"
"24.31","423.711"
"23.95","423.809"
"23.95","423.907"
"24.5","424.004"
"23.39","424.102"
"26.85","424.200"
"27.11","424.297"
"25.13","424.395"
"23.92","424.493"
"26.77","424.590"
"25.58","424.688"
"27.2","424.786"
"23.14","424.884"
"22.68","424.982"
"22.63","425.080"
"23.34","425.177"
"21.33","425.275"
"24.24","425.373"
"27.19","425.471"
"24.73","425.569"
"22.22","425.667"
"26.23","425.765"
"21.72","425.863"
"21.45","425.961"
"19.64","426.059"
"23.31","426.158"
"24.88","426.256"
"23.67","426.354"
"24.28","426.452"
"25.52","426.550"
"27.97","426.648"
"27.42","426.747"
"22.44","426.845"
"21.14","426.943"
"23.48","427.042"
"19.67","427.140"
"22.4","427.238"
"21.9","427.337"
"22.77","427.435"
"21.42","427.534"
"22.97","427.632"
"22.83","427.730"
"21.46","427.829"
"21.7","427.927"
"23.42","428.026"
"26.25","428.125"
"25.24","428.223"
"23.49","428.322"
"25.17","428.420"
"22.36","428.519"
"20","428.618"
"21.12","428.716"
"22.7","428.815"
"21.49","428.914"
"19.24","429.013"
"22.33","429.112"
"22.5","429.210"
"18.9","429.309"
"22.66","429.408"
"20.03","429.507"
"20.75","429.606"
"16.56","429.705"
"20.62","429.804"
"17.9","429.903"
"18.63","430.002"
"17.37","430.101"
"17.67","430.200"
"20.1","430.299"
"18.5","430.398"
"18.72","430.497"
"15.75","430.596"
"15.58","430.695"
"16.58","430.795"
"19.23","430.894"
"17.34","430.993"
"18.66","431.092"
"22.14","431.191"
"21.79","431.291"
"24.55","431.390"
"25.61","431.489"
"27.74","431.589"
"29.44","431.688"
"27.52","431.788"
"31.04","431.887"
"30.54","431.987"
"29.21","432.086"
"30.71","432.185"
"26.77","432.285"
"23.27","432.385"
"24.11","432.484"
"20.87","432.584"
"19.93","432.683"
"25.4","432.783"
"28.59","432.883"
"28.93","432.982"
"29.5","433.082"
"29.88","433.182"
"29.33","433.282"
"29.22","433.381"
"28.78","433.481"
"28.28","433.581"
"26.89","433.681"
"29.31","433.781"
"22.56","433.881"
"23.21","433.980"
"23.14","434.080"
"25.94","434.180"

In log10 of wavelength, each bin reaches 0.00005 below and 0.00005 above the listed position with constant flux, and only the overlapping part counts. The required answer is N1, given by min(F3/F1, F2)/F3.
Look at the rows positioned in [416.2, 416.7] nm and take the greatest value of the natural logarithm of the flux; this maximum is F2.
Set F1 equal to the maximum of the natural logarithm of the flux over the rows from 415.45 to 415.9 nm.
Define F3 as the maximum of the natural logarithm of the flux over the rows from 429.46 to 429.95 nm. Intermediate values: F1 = 3.13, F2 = 3.20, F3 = 3.03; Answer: 0.319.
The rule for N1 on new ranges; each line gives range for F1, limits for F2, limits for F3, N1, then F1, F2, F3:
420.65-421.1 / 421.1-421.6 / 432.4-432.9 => 0.301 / 3.33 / 3.26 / 3.35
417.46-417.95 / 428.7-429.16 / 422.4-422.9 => 0.324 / 3.09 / 3.12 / 3.04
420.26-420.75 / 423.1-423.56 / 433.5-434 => 0.319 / 3.13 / 3.24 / 3.38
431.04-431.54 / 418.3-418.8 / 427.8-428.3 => 0.308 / 3.24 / 3.21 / 3.27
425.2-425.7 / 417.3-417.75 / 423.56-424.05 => 0.303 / 3.30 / 3.06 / 3.20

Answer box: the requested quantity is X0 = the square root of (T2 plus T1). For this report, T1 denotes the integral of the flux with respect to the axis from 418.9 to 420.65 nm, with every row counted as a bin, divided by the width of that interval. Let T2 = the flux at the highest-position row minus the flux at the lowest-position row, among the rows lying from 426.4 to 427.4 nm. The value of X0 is 4.3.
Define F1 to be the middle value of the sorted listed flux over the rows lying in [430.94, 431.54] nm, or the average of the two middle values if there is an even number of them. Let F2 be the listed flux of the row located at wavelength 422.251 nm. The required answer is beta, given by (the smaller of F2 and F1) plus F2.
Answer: 47.7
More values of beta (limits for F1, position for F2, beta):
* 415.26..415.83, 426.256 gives 46.6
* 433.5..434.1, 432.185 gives 55.8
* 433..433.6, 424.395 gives 50.3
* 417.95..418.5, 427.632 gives 45.4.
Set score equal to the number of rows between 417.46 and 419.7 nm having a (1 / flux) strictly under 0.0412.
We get 1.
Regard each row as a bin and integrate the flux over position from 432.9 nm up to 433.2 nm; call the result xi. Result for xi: 9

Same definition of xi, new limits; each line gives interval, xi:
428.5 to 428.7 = 4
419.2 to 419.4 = 4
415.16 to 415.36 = 4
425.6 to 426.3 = 16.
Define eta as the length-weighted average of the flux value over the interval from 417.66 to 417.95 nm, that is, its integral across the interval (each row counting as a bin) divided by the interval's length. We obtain 21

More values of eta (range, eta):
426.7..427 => 24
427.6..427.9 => 22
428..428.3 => 25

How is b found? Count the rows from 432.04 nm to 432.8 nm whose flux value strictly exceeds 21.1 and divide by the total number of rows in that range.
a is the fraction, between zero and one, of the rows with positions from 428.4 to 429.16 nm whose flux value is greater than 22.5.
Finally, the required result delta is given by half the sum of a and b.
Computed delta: 0.50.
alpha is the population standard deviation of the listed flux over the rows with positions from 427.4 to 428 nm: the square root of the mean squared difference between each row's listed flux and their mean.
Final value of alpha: 0.67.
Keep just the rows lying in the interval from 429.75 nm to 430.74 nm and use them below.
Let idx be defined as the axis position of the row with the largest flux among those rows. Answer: 429.804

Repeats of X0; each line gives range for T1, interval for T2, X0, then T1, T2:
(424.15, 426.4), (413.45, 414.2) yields 4.7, 24.1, -2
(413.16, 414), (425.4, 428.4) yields 4.3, 21.8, -4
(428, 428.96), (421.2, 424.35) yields 5.1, 23.1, 3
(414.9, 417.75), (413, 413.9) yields 4.8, 21.1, 2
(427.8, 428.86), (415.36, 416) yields 5.4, 23.0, 6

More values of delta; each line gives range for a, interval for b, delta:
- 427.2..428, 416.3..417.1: 0.44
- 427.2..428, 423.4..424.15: 0.69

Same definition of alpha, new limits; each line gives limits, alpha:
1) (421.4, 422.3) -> 2.16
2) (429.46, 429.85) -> 1.71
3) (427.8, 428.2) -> 1.91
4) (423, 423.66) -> 1.67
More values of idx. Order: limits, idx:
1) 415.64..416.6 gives 415.978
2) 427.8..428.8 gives 428.125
